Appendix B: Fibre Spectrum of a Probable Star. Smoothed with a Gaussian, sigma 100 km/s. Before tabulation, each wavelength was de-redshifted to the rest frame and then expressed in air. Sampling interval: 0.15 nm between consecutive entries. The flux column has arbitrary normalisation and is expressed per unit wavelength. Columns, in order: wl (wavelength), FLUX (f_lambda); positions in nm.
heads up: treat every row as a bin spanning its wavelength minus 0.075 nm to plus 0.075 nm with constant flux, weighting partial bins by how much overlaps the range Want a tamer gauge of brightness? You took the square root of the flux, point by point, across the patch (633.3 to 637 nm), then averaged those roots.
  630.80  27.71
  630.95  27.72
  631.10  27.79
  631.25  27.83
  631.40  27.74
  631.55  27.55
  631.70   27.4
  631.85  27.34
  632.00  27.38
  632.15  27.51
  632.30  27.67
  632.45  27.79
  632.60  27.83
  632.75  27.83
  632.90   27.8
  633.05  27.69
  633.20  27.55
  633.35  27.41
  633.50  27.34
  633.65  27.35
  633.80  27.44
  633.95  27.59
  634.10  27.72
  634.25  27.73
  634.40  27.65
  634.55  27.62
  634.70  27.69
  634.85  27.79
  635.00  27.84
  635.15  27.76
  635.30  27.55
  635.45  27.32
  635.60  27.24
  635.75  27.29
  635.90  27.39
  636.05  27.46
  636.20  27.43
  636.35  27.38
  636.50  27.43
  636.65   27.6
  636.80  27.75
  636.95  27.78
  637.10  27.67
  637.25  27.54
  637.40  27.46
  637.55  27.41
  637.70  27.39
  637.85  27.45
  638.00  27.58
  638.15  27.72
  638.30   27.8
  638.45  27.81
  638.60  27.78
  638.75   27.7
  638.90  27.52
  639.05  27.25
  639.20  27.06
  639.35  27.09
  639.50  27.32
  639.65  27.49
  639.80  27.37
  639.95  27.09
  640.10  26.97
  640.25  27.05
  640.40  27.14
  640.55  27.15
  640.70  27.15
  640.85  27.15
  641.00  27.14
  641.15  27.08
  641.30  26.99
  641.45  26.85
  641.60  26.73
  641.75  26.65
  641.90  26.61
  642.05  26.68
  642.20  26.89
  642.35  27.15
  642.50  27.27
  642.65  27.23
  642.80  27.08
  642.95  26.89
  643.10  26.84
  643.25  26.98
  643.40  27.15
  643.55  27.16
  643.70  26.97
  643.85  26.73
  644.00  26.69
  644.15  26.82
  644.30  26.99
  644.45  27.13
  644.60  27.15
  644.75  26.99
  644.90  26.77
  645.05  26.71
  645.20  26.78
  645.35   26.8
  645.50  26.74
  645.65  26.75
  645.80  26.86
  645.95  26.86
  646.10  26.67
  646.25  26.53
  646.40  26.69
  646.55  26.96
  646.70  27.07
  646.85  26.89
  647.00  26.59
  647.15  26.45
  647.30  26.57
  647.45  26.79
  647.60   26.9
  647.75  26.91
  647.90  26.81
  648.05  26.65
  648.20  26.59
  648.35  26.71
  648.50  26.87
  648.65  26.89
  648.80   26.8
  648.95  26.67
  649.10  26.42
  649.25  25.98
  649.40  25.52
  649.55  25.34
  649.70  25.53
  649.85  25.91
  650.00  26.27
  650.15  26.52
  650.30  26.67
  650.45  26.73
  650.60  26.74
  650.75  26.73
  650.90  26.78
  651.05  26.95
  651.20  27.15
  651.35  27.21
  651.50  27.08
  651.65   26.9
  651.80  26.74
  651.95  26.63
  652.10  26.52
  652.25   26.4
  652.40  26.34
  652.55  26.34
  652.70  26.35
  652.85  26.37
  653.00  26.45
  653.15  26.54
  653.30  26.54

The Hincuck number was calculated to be 5.25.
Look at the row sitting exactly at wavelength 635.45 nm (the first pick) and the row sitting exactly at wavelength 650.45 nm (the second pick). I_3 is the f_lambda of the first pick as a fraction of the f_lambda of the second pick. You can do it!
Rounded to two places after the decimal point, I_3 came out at 1.02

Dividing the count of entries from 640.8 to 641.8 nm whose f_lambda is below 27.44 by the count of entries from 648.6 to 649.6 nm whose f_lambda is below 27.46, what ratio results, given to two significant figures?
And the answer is 1.0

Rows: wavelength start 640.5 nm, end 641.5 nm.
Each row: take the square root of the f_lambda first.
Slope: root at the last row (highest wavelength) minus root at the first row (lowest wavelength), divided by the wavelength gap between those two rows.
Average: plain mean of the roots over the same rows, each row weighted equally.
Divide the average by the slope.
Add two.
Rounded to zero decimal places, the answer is -160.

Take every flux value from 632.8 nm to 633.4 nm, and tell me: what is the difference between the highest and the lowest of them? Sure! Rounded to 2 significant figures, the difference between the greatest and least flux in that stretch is 0.39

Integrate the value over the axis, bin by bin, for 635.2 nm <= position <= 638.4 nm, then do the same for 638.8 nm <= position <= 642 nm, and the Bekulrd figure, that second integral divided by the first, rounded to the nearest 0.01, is 0.98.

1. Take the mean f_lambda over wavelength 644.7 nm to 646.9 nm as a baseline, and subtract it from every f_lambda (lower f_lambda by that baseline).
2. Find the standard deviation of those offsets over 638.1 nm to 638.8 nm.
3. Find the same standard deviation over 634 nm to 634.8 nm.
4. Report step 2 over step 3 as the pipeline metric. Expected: 1.06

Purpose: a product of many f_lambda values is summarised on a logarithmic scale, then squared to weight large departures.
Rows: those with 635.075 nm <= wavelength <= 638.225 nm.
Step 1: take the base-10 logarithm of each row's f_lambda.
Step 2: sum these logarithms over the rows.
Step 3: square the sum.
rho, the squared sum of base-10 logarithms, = 914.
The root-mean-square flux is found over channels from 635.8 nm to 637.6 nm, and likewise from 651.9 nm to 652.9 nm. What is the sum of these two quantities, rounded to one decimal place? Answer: 53.9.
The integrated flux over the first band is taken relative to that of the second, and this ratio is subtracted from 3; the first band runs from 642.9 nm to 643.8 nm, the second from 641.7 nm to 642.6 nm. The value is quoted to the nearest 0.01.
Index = 2.00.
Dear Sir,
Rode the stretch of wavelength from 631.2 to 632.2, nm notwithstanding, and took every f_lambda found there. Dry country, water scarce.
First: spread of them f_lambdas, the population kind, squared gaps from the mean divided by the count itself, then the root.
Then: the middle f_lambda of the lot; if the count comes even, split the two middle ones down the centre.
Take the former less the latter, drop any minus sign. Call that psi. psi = 27.3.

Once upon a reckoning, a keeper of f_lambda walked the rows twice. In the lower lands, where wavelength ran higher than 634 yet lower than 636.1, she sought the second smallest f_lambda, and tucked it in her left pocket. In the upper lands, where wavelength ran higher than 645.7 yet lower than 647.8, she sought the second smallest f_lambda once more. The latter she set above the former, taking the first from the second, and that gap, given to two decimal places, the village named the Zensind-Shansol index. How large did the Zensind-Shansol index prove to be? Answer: -0.76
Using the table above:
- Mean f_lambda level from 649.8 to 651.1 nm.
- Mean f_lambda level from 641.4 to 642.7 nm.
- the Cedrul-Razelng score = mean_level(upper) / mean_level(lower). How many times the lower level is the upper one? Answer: 0.99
